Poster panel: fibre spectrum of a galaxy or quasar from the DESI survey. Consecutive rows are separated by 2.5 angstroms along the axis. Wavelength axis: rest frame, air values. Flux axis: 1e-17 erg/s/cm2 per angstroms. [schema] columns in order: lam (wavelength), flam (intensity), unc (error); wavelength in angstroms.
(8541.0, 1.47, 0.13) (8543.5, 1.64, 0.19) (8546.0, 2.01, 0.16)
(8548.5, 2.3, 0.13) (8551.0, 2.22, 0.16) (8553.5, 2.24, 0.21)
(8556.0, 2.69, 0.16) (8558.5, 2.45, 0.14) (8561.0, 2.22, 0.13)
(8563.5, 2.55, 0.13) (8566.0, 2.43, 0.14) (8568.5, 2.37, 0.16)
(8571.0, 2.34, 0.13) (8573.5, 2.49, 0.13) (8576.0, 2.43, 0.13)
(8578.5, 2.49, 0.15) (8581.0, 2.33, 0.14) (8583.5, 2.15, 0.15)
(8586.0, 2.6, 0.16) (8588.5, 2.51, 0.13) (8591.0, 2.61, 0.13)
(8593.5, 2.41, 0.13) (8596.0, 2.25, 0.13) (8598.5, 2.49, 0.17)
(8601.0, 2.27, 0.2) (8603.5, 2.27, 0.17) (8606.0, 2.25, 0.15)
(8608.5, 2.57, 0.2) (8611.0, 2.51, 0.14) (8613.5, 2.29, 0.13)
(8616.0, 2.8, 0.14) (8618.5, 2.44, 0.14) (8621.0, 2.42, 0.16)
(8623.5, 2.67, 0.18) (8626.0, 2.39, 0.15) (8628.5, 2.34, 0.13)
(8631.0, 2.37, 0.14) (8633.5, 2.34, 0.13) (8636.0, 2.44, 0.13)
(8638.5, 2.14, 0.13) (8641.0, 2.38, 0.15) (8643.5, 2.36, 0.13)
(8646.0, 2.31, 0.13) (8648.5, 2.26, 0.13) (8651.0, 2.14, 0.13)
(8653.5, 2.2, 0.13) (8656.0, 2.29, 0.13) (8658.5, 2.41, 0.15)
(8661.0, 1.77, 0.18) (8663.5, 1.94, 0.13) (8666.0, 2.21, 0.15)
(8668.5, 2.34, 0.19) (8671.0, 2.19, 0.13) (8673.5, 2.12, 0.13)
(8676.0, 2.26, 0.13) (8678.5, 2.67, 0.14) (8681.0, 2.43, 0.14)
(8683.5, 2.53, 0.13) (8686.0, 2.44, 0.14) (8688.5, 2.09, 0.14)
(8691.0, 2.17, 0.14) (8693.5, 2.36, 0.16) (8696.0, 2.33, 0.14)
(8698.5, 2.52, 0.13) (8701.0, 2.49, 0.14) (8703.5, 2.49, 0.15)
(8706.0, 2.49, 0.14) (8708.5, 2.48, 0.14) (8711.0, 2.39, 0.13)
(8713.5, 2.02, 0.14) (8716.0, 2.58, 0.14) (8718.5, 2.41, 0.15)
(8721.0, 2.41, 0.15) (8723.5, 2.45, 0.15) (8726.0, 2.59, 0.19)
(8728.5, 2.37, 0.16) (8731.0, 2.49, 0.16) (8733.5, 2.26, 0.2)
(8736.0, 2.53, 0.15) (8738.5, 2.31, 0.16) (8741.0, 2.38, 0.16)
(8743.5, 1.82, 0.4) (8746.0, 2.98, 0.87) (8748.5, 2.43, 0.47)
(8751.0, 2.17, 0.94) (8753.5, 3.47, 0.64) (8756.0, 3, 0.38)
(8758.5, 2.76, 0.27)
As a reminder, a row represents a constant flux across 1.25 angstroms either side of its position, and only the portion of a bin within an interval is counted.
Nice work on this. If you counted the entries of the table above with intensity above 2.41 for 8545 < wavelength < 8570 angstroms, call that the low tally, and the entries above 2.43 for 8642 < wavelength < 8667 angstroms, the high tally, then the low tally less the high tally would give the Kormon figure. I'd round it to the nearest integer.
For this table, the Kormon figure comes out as 4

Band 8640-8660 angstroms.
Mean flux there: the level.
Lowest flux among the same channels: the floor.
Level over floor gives 1.07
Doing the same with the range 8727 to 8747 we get 1.31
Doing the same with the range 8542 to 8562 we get 1.35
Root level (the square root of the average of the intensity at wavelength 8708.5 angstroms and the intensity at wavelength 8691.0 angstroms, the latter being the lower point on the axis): 1.52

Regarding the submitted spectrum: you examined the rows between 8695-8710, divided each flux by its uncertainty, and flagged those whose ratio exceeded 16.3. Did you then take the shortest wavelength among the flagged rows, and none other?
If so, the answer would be 8696.0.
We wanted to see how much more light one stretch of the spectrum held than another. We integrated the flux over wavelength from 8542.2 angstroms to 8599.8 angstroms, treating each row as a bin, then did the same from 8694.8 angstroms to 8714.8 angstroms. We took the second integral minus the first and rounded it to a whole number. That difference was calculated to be -88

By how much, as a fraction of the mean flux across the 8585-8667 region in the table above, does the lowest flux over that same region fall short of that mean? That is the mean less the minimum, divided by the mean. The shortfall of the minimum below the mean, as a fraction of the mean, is 0.25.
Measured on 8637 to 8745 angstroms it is 0.24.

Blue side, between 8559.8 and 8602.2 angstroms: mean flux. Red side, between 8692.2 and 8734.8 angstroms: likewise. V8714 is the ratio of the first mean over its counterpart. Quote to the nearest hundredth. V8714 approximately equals 1.00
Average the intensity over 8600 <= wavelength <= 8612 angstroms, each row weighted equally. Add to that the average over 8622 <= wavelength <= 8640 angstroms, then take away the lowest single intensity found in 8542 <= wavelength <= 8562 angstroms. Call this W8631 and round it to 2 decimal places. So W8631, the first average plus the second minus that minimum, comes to 3.12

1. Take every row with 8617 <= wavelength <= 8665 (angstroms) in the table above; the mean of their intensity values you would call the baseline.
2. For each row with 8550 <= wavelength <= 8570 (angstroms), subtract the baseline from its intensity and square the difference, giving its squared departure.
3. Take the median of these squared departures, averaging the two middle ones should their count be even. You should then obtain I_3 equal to 0.012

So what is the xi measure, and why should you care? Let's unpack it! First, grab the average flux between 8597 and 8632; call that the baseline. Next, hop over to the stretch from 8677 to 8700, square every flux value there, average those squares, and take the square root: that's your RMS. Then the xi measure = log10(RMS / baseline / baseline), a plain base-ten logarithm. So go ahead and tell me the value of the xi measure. -0.39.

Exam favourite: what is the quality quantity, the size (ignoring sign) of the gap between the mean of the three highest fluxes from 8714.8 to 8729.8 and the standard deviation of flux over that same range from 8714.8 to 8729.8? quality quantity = 2.45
